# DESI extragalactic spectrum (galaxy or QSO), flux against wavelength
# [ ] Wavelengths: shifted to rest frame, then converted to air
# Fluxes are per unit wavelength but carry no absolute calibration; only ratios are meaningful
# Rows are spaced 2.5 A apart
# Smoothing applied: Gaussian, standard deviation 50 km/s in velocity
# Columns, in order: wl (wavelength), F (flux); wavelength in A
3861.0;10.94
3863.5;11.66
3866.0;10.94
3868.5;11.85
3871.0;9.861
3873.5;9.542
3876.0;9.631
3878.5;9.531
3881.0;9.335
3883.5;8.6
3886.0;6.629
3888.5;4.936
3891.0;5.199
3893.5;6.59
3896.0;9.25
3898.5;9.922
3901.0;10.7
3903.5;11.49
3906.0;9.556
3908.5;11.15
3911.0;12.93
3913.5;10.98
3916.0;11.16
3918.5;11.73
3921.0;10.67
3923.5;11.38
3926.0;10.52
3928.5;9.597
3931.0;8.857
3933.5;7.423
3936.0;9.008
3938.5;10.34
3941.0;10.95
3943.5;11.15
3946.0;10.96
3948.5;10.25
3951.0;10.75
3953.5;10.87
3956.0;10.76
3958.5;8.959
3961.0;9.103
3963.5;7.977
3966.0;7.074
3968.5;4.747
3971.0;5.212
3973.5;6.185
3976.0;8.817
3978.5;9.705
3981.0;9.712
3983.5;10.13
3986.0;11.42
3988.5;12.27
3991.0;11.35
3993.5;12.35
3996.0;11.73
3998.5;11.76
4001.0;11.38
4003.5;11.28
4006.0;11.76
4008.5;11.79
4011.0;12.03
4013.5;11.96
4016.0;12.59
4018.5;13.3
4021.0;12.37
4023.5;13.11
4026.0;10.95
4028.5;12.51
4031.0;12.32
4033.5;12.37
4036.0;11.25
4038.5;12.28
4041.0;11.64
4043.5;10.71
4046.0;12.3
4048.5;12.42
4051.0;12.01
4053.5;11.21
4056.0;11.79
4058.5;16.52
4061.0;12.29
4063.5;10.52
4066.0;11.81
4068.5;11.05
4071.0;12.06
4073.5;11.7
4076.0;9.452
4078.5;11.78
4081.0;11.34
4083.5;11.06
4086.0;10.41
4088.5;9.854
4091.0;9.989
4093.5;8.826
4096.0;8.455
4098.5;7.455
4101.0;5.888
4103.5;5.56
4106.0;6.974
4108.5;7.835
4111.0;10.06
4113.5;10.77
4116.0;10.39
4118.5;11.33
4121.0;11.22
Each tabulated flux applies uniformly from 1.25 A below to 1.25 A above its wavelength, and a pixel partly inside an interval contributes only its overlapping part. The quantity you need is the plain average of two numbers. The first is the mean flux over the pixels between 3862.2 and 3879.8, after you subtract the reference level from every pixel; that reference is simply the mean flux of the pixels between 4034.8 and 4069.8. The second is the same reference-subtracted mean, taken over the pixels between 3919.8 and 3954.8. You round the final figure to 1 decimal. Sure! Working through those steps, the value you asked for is -1.7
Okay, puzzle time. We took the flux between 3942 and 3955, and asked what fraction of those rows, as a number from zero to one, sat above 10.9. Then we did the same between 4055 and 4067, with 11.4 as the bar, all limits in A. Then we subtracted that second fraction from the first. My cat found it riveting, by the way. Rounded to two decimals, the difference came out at -0.40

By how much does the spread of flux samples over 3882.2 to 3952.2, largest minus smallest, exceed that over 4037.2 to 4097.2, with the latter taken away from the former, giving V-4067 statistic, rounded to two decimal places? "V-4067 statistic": -0.07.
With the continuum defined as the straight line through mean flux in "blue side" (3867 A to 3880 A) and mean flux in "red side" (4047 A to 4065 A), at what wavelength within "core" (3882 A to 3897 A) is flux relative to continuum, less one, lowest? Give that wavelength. 3888.5 A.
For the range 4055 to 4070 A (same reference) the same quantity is 4063.5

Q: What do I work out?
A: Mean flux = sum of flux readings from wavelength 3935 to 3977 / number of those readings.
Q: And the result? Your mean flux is 9.0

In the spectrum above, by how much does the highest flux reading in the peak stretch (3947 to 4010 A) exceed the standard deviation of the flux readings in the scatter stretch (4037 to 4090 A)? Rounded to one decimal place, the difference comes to 11.0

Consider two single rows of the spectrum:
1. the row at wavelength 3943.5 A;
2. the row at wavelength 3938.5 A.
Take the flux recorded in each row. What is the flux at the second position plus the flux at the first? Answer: 21.5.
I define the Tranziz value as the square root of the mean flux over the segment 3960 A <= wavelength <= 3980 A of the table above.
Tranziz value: 2.71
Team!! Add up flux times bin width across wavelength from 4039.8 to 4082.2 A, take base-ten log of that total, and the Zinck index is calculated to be 2.70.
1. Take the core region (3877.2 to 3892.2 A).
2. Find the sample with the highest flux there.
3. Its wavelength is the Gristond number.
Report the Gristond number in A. 3878.5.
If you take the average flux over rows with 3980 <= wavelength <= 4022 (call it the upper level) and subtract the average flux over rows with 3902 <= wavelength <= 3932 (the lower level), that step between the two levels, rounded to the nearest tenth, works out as 0.9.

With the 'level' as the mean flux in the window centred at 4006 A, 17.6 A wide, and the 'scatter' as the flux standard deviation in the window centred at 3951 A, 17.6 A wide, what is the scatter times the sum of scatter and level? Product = 9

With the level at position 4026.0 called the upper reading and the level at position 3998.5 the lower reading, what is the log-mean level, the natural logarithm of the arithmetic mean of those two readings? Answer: 2.43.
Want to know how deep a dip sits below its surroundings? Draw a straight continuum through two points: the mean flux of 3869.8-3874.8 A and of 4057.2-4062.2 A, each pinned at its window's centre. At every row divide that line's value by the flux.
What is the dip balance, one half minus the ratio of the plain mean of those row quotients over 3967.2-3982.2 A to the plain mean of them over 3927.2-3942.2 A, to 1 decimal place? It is -1.0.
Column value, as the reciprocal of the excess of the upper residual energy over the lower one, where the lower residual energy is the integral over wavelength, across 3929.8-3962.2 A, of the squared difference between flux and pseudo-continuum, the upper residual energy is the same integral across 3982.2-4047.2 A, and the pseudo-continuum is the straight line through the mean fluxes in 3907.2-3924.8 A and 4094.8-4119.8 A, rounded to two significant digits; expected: 0.0045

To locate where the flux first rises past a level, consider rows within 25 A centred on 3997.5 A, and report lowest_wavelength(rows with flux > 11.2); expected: 3986.0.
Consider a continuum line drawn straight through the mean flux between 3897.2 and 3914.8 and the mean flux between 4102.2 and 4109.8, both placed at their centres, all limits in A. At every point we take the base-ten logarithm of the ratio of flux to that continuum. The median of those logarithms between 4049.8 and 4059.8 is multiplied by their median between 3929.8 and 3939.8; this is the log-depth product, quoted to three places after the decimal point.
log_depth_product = -0.012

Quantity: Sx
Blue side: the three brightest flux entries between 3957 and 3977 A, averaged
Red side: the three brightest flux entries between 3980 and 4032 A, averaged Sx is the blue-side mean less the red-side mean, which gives -4.0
